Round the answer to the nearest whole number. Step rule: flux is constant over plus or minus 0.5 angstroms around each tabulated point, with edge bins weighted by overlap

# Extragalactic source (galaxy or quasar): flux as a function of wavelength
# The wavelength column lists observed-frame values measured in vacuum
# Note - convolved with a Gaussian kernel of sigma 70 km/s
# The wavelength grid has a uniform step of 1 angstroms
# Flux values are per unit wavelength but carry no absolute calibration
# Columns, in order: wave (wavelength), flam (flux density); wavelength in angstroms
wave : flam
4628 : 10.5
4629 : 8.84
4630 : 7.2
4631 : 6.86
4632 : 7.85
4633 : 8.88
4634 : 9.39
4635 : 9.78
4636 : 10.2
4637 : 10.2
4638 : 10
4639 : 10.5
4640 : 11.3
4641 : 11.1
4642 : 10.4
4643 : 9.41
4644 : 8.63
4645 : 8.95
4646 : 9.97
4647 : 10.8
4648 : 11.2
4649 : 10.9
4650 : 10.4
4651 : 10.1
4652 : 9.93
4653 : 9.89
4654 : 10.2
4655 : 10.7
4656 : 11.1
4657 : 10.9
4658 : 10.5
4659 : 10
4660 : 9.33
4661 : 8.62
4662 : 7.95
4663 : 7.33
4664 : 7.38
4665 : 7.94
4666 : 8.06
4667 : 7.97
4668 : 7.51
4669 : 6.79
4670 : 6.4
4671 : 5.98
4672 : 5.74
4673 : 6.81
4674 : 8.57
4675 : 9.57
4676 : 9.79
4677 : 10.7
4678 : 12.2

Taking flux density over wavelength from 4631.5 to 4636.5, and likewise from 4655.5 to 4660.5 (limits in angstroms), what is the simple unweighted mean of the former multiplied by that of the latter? 96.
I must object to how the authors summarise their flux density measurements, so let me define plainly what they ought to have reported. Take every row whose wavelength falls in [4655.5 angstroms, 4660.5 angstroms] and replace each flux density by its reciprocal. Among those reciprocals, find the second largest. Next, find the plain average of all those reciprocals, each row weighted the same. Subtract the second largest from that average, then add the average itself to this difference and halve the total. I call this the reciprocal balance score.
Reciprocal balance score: 0.047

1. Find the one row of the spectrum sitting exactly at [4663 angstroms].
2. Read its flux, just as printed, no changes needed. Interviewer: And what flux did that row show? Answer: 7.33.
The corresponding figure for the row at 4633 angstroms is 8.88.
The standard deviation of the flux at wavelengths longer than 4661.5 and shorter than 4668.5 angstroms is 0.3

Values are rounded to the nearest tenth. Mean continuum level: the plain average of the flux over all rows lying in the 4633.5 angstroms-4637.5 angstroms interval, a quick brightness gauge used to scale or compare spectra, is 9.9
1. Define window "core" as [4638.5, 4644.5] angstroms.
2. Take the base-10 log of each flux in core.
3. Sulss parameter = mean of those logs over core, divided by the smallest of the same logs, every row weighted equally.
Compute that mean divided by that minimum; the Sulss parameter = 1.08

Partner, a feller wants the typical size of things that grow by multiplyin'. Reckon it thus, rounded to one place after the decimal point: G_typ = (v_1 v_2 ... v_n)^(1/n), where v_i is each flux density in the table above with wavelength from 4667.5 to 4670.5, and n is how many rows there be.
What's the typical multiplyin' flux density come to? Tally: 6.9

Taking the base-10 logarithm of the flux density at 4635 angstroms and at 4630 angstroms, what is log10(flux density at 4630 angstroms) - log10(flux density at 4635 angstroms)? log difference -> -0.13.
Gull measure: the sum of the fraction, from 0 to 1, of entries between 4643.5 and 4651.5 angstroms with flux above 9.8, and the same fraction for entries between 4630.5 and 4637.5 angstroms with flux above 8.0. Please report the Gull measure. 1.46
